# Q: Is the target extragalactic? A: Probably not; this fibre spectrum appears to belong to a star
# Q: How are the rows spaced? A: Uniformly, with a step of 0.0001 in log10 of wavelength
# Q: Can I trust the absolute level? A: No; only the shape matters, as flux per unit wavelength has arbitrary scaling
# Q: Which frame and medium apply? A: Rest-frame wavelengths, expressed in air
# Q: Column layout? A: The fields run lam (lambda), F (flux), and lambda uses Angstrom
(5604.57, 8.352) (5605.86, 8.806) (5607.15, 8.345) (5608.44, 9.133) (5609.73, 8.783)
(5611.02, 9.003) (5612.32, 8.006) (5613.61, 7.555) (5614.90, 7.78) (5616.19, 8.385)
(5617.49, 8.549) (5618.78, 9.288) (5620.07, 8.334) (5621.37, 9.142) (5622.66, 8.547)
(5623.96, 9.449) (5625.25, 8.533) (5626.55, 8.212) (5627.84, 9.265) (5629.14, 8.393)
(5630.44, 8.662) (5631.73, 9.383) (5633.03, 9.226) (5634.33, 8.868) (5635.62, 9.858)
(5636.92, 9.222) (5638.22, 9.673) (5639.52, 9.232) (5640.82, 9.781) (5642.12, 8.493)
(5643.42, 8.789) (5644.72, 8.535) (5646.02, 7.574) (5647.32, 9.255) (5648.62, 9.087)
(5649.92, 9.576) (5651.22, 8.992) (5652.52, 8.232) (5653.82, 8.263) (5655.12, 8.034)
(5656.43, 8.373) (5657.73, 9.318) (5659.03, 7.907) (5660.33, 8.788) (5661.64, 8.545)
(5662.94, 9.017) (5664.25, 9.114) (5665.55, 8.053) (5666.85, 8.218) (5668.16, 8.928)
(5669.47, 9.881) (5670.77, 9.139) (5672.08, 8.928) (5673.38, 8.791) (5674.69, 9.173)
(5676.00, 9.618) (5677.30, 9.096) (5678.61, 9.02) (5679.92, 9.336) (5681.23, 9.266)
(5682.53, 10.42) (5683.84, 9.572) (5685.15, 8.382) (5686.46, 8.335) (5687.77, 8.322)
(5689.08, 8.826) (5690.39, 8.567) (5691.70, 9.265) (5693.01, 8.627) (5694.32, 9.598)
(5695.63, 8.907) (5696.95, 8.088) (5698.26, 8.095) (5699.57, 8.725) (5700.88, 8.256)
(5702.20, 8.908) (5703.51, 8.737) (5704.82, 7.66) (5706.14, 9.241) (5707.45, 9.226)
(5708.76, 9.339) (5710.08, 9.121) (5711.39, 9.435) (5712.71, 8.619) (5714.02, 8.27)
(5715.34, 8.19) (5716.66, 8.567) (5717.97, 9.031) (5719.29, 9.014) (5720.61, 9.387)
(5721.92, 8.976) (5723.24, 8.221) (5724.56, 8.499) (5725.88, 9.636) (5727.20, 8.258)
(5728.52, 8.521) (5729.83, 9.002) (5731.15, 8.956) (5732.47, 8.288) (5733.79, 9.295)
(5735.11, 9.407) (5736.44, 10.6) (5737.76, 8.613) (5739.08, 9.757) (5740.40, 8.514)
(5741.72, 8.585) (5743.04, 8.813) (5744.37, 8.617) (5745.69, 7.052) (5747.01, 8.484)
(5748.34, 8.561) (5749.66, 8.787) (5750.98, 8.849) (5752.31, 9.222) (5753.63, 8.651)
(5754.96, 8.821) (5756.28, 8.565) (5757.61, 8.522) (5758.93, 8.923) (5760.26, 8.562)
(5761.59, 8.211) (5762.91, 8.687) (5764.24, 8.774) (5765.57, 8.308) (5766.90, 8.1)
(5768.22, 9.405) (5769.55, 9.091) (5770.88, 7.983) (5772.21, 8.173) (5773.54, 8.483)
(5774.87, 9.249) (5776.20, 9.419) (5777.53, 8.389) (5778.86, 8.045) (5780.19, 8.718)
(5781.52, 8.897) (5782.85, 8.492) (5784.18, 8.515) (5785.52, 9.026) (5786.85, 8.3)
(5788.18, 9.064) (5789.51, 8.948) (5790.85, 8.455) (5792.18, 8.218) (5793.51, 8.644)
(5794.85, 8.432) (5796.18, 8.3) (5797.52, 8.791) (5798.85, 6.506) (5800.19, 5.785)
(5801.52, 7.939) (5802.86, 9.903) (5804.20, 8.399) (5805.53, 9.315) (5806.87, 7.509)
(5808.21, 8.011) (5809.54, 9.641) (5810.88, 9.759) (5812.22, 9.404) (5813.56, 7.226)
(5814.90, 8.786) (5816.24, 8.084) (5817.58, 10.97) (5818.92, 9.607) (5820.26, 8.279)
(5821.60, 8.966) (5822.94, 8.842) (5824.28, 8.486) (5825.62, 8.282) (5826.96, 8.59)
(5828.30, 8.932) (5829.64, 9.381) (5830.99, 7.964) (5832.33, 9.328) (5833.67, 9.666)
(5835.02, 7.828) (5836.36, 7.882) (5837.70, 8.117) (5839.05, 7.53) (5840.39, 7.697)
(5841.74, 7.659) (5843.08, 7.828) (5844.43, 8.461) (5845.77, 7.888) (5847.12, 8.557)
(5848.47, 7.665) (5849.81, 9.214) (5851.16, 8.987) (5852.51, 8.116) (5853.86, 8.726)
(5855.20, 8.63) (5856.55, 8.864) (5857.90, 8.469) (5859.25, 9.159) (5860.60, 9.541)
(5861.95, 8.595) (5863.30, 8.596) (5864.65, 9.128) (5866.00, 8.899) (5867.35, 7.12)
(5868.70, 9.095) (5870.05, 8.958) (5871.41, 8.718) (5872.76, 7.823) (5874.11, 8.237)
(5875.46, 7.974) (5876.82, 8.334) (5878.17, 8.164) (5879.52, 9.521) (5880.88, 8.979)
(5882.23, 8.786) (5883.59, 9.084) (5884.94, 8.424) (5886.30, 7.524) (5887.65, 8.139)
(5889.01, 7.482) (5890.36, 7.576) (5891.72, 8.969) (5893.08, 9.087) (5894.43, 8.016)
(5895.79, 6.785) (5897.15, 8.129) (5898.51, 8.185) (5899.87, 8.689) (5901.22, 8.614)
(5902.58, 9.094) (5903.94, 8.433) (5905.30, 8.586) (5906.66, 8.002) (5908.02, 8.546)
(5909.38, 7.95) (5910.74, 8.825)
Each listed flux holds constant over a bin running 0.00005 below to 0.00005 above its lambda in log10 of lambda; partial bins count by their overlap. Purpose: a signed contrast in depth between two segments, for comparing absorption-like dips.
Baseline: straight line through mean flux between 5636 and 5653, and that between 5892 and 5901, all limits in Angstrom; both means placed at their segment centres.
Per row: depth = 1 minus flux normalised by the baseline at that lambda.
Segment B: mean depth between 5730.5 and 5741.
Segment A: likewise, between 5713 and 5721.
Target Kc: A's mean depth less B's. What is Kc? 0.06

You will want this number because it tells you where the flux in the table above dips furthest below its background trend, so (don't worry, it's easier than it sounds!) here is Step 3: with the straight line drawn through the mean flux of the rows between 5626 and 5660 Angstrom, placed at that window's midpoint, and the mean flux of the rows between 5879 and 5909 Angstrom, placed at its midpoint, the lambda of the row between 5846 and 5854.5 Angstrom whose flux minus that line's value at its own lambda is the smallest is 5848.47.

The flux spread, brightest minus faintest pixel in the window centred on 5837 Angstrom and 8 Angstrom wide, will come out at 2.1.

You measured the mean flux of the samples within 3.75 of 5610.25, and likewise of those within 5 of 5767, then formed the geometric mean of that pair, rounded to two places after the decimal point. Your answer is 8.55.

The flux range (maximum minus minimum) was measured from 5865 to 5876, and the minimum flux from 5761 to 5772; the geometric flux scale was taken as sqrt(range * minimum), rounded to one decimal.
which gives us 4.0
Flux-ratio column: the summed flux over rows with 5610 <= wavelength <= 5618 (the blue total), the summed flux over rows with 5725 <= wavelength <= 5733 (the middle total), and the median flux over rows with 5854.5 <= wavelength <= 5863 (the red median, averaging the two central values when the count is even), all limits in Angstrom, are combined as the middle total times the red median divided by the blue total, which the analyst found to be 9.35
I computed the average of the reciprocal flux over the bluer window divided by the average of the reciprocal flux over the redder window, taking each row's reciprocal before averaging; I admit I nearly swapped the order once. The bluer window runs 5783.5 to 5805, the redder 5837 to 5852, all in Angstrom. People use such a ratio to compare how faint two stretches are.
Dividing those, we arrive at 0.989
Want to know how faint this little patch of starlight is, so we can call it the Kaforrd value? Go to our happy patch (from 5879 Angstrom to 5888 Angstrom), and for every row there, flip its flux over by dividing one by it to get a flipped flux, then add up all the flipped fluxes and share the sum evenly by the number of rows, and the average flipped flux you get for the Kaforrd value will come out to 0.116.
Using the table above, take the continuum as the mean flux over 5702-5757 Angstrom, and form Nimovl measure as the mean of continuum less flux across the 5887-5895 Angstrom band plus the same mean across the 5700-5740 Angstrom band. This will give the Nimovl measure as 0.5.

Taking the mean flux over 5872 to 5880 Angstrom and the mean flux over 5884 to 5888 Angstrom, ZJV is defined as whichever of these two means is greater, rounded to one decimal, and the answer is 8.3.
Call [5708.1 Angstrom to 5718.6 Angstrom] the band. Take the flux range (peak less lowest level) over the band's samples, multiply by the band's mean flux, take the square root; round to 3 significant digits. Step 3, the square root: 3.31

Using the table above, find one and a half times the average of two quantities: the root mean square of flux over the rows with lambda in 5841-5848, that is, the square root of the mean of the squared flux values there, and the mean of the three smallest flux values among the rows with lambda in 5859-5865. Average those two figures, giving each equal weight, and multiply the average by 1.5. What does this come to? 12.6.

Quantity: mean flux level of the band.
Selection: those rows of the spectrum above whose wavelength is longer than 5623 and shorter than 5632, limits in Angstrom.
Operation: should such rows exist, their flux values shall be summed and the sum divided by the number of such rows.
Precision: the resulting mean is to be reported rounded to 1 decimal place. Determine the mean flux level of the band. 8.8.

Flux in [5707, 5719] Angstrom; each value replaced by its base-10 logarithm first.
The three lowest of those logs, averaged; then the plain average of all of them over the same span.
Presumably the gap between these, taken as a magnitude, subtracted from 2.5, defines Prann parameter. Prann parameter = 2.47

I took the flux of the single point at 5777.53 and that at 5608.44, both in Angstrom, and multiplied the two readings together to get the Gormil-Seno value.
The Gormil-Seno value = 76.6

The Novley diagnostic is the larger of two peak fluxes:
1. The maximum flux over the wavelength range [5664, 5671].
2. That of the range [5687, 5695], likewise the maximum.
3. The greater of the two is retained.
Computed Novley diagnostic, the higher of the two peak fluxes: 9.9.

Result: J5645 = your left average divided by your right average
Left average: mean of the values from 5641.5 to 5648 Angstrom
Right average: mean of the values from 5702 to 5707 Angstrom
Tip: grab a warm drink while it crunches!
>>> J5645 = 0.99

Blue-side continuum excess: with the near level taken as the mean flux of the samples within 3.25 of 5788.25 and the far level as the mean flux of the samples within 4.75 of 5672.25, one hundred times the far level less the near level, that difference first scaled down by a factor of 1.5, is 30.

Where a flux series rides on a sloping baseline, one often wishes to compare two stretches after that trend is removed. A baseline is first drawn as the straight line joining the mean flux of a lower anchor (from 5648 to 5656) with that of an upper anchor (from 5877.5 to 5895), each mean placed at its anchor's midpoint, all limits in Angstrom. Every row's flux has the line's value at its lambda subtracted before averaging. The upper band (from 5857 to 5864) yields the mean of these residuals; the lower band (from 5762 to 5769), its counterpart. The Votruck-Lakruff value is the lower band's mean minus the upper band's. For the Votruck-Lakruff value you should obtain -0.32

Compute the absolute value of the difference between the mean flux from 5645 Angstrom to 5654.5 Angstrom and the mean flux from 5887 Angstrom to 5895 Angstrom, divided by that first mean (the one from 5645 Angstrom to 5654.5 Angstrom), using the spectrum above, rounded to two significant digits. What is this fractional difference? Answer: 0.057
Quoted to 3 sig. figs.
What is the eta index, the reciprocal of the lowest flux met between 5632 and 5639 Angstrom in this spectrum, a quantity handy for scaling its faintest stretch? 0.113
